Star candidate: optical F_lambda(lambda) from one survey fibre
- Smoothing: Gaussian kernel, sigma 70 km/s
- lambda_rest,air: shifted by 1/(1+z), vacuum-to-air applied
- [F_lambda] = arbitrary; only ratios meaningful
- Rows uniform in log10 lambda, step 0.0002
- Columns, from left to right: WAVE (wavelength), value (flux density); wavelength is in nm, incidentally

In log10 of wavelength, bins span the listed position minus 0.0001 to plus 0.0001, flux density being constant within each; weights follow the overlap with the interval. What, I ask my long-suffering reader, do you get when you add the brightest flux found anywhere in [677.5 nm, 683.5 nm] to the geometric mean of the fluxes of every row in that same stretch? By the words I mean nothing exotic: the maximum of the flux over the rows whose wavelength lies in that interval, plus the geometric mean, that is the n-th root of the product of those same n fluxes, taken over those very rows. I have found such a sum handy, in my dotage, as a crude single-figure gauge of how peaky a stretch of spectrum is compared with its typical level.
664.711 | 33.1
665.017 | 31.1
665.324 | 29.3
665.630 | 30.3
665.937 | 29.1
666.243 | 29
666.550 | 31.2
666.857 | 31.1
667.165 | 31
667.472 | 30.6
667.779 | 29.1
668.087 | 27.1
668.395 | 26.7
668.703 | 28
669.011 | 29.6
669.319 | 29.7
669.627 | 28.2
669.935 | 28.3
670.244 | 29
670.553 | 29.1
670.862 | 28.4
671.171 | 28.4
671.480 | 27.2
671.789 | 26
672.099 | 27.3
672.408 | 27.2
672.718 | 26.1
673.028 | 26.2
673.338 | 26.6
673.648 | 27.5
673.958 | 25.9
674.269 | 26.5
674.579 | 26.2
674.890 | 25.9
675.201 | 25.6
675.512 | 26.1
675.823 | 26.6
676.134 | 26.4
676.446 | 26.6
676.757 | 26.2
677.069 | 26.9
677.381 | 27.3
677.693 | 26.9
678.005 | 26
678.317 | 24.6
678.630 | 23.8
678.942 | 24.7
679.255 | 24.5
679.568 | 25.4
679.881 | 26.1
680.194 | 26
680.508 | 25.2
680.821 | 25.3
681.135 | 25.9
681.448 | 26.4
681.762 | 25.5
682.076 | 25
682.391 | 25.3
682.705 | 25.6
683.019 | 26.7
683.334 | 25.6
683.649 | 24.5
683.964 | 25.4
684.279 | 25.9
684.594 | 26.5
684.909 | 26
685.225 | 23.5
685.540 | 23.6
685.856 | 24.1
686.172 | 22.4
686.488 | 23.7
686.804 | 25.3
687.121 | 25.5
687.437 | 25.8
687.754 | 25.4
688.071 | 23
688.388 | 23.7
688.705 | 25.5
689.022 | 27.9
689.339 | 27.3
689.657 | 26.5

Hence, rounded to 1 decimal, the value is 52.4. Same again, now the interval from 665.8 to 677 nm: 58.9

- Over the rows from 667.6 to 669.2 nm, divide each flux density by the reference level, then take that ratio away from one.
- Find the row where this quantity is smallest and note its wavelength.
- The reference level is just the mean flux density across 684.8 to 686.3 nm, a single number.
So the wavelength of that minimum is 669.011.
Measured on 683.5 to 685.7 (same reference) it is 684.594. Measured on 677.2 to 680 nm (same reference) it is 677.381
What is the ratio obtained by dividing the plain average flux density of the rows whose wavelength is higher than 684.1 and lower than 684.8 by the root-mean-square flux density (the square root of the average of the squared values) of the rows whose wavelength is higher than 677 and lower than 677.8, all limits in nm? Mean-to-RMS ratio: 0.97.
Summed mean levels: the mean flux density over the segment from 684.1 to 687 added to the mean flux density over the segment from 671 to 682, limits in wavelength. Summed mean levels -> 50.7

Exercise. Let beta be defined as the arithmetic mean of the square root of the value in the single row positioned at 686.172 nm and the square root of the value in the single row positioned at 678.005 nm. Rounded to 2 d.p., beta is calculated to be 4.92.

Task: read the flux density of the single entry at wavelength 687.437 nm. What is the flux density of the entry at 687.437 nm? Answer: 25.8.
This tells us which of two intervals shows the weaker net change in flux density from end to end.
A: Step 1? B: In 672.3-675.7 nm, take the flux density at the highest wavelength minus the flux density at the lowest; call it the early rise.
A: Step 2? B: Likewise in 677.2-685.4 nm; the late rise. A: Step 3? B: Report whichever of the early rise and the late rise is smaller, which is -3.8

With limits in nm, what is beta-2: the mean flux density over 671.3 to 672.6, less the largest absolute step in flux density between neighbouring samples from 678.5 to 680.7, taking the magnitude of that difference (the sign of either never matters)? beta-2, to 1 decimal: 26.0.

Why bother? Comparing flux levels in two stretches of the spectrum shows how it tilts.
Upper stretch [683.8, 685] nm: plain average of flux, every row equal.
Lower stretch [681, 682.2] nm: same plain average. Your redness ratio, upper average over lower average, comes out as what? 1.01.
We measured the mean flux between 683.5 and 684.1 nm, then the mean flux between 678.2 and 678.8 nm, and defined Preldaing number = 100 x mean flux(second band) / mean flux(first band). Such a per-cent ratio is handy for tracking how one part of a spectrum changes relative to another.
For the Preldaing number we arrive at 97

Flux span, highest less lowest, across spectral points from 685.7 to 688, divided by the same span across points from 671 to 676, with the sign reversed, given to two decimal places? -1.21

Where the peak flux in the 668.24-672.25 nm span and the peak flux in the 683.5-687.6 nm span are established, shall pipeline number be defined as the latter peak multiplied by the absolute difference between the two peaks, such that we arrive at 85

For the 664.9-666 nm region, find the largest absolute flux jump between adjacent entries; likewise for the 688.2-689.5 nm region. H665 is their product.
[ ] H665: 4.3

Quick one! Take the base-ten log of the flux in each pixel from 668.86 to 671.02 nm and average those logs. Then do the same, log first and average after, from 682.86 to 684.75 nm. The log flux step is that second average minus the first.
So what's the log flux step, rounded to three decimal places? -0.050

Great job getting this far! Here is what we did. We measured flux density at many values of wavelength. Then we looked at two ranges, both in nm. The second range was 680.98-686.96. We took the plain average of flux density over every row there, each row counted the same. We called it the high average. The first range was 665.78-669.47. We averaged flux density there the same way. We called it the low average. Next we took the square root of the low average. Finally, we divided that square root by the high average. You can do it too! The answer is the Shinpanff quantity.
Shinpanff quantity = 0.216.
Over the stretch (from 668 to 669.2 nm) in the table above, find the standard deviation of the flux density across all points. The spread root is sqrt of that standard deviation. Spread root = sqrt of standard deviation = 1.1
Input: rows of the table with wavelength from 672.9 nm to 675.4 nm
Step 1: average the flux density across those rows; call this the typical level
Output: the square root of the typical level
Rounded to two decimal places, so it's 5.13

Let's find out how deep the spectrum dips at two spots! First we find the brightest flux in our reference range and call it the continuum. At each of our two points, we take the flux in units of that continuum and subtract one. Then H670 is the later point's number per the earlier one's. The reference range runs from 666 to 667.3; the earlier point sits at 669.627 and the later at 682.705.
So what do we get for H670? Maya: 1.9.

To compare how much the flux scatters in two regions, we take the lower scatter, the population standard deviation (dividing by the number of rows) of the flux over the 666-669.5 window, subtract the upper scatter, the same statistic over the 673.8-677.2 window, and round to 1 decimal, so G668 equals 1.1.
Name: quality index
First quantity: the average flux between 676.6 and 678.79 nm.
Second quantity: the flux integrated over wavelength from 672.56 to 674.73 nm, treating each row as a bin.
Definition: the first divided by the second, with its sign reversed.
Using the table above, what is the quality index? -0.45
